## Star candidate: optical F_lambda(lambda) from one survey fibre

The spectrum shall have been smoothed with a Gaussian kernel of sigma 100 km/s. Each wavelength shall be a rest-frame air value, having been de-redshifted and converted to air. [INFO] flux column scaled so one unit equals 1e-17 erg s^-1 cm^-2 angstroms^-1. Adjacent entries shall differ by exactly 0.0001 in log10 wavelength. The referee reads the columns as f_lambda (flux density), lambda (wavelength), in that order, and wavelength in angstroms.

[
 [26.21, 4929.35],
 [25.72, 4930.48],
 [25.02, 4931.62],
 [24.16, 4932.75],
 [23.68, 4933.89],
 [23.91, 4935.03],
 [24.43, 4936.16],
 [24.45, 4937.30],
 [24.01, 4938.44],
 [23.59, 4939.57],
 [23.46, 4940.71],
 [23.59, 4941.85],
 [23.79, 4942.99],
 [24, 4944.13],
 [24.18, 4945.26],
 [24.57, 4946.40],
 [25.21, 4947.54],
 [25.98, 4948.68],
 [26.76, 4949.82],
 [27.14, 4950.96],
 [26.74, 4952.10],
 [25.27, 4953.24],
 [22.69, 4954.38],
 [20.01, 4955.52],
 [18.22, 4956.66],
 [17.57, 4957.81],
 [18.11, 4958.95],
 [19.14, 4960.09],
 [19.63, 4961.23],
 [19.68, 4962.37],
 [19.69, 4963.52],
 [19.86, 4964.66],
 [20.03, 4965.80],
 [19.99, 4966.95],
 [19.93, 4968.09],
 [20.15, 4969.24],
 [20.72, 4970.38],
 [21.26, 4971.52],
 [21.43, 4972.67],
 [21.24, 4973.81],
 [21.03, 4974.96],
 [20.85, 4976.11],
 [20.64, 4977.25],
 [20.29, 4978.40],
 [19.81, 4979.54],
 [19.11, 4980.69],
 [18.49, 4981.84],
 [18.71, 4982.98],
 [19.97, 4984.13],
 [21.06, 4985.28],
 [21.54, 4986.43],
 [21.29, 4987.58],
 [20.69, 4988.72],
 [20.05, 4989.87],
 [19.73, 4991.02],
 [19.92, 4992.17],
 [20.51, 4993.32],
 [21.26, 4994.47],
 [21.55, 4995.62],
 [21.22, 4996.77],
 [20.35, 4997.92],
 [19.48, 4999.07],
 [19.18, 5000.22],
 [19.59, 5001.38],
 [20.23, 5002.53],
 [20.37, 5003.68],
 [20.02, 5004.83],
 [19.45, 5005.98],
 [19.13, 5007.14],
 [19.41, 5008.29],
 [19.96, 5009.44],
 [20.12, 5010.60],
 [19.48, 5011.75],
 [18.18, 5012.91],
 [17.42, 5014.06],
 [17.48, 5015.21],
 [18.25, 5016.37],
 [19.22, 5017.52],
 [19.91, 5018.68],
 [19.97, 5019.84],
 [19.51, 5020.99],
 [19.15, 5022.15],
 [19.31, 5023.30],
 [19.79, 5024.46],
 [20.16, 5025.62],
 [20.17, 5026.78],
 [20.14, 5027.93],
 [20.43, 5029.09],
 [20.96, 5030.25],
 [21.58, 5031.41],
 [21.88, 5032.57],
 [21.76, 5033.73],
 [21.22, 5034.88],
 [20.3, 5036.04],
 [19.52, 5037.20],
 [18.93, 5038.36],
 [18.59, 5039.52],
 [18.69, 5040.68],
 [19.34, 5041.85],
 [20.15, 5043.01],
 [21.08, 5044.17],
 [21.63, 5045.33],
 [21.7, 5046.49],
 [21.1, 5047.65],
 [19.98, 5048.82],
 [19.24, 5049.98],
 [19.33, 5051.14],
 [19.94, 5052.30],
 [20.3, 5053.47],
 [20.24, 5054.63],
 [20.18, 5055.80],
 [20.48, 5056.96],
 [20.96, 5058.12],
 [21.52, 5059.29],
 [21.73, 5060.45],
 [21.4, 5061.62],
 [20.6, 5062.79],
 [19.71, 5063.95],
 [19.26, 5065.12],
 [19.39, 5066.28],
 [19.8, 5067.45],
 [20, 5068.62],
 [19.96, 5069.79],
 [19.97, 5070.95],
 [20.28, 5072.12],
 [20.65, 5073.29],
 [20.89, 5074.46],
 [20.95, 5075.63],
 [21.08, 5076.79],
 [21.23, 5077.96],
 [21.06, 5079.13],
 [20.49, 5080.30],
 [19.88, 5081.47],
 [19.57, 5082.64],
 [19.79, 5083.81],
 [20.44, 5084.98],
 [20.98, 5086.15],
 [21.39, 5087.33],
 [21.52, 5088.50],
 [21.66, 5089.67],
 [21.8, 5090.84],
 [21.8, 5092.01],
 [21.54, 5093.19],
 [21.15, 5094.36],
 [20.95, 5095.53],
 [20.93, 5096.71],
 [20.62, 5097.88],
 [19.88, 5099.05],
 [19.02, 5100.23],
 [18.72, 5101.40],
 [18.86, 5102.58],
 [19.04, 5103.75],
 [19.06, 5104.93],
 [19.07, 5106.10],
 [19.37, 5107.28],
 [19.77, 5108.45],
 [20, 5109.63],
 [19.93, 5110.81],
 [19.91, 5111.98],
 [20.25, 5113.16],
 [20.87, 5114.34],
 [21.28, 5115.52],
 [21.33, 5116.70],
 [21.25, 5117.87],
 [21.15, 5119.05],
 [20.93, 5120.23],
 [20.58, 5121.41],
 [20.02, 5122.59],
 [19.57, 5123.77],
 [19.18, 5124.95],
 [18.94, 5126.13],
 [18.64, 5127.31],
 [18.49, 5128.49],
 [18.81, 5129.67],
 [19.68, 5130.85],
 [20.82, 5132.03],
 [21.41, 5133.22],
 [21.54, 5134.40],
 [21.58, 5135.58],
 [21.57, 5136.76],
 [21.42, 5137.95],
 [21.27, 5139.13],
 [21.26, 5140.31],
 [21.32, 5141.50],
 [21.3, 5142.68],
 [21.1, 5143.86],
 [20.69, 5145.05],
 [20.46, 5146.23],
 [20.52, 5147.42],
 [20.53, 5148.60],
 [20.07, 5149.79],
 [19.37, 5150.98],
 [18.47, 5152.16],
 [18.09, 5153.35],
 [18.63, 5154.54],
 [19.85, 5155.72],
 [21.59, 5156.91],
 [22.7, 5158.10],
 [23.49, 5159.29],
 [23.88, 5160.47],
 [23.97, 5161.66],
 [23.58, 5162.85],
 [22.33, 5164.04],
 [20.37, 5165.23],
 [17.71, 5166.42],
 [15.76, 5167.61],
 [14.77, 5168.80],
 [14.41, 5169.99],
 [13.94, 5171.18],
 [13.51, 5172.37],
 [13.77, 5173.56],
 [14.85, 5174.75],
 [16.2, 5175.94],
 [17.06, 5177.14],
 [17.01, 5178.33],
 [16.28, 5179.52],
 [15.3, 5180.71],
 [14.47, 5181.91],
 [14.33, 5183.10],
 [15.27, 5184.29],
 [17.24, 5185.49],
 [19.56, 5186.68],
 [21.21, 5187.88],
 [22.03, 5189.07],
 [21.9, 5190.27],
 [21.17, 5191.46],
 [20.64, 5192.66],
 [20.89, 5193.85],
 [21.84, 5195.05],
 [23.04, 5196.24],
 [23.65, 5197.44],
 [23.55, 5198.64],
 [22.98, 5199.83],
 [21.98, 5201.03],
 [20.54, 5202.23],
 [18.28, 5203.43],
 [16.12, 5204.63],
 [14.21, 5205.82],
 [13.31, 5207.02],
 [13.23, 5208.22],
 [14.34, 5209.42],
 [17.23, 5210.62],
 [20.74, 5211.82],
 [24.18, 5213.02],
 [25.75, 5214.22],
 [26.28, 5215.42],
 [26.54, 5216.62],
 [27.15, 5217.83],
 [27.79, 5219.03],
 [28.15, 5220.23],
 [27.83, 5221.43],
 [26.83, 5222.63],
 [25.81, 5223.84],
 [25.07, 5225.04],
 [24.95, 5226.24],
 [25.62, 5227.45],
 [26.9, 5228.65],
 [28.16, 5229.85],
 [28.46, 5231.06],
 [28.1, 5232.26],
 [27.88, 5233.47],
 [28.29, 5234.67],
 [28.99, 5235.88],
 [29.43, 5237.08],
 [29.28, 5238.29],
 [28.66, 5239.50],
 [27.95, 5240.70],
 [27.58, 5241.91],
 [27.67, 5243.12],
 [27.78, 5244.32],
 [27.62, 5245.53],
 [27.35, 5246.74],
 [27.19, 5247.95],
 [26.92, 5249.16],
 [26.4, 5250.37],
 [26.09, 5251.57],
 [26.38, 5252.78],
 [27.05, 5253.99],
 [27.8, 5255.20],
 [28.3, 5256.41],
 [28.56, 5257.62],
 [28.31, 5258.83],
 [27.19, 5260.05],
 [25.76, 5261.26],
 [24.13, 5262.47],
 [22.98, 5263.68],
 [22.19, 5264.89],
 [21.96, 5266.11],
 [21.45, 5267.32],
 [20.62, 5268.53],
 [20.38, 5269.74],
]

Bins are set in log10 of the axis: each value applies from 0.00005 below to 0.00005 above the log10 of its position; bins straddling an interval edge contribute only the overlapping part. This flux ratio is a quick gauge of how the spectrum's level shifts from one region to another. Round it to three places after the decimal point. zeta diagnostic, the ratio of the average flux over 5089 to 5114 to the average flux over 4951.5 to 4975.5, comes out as 0.979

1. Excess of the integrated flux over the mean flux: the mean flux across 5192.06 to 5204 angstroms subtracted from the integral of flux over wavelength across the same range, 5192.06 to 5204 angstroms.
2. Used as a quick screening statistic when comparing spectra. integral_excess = 238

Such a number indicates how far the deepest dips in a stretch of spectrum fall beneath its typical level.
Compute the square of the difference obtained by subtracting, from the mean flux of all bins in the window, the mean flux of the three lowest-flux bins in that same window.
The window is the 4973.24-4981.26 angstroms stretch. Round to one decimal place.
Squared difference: 0.5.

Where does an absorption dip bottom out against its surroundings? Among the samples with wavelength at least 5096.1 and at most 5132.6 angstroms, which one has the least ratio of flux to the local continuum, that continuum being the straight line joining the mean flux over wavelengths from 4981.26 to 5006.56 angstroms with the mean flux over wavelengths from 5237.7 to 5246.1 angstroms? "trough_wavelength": 5128.49 angstroms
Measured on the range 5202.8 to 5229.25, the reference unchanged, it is 5208.22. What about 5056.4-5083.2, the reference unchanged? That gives 5082.64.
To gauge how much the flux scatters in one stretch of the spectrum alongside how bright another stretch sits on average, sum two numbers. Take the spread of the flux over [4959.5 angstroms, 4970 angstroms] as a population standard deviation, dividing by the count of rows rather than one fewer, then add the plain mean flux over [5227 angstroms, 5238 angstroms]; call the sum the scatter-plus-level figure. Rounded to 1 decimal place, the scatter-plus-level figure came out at 28.3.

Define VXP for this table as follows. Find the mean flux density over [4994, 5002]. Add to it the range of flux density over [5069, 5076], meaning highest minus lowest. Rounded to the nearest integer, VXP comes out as 21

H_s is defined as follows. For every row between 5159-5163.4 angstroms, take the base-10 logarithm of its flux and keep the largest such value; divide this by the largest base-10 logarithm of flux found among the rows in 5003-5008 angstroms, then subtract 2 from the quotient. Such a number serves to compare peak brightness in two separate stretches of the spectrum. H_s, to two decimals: -0.95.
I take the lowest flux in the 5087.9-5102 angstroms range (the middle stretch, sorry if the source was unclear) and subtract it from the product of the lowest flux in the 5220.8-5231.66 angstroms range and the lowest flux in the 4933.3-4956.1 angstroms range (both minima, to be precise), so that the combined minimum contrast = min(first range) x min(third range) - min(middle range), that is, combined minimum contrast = 481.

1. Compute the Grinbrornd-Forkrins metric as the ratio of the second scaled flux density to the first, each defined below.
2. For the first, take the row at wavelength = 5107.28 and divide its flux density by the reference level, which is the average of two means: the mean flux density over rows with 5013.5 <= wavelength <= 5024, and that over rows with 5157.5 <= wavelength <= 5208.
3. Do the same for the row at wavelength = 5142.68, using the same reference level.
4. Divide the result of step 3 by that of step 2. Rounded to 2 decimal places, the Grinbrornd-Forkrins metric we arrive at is 1.10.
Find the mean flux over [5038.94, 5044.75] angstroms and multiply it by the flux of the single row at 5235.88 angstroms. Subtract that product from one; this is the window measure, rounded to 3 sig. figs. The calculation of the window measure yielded -566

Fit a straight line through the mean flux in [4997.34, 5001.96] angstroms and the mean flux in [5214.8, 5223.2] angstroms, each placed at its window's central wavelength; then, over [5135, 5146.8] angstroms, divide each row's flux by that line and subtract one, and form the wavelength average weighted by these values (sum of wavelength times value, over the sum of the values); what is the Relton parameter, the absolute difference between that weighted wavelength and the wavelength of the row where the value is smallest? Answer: 4.9 angstroms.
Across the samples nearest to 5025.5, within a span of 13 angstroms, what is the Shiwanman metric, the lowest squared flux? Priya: 367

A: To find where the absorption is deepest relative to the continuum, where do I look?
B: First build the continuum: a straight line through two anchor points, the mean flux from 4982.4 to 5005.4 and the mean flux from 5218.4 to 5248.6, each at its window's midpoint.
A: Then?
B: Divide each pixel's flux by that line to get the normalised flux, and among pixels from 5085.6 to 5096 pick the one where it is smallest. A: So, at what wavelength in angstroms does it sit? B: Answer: 5095.53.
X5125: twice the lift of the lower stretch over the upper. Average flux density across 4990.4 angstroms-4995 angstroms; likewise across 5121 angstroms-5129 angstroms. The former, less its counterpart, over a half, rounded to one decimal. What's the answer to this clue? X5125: 2.0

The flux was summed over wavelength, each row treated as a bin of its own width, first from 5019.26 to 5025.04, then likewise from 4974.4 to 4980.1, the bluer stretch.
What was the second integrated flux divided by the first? 1.0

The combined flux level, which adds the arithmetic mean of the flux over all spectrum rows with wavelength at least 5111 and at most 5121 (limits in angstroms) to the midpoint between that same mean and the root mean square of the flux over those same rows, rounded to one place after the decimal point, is 41.7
